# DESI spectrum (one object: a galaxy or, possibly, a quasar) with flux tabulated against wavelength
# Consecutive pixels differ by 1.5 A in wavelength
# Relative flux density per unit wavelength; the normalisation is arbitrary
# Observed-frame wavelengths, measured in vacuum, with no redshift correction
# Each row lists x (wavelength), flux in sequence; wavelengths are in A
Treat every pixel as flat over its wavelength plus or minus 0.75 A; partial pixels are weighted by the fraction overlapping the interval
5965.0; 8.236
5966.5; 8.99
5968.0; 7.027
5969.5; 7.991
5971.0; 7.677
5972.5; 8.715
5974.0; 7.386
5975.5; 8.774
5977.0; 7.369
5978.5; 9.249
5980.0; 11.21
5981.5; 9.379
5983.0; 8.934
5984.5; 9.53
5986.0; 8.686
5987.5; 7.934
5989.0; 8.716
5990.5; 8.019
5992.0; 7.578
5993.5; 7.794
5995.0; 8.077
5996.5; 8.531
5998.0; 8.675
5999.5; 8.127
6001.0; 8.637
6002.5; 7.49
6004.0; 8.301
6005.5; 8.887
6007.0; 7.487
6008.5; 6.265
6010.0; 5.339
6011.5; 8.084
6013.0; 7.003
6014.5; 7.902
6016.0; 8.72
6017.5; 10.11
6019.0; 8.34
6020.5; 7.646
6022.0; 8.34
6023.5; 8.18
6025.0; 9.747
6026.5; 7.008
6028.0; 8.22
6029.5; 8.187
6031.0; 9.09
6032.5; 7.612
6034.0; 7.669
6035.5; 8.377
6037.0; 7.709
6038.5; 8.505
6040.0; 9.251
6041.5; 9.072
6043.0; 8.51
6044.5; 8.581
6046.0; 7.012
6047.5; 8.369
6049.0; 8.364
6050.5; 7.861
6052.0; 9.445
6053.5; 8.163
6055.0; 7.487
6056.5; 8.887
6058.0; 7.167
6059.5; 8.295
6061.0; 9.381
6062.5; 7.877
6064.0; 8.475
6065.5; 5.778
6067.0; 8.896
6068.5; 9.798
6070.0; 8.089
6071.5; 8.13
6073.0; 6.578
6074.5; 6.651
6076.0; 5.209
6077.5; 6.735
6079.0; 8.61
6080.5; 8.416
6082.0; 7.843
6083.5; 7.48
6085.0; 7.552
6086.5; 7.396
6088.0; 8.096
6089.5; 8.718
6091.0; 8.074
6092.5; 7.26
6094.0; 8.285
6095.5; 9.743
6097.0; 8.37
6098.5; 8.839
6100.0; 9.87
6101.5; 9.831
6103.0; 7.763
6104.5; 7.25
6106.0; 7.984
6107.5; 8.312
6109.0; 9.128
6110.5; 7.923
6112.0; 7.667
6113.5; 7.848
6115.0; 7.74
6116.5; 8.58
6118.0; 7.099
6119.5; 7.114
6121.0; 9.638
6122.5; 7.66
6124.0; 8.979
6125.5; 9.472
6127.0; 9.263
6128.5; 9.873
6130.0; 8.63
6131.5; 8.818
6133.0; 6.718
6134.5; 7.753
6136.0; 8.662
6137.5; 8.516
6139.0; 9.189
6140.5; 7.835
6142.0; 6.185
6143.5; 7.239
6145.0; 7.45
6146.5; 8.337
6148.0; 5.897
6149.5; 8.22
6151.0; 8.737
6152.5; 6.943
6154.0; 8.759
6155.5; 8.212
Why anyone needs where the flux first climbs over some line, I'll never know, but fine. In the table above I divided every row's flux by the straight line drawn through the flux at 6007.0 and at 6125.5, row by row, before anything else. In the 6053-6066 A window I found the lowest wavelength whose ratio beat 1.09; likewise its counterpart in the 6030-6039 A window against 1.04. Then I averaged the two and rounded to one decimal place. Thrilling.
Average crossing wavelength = 6046.0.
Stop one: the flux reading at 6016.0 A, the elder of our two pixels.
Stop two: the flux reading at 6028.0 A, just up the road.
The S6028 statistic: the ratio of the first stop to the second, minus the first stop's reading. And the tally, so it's -7.7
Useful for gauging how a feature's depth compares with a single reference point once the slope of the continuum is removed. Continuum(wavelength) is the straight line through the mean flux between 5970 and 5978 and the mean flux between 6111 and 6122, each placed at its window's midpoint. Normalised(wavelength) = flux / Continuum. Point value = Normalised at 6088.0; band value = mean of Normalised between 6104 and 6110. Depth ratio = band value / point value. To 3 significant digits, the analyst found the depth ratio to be 1.01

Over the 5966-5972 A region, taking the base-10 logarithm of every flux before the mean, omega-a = 0.90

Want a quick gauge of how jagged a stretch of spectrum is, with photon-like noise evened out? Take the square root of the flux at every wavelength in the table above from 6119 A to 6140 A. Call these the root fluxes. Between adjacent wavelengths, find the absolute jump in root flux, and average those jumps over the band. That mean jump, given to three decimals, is 0.178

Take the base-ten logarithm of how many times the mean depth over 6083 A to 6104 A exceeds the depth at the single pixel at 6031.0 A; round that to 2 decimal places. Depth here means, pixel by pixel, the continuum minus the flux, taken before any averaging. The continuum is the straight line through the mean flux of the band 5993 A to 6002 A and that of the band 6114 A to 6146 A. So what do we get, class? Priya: -0.76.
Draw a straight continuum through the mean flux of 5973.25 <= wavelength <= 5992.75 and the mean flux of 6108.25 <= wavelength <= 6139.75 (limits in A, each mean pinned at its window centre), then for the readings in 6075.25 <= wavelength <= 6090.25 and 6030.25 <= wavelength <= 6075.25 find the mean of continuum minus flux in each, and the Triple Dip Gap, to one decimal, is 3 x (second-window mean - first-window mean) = -1.5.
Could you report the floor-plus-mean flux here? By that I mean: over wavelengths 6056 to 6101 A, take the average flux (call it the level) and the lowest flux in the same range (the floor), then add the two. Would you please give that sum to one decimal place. 13.2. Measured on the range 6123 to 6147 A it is 14.5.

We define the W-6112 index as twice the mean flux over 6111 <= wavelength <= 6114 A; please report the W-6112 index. 15.5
